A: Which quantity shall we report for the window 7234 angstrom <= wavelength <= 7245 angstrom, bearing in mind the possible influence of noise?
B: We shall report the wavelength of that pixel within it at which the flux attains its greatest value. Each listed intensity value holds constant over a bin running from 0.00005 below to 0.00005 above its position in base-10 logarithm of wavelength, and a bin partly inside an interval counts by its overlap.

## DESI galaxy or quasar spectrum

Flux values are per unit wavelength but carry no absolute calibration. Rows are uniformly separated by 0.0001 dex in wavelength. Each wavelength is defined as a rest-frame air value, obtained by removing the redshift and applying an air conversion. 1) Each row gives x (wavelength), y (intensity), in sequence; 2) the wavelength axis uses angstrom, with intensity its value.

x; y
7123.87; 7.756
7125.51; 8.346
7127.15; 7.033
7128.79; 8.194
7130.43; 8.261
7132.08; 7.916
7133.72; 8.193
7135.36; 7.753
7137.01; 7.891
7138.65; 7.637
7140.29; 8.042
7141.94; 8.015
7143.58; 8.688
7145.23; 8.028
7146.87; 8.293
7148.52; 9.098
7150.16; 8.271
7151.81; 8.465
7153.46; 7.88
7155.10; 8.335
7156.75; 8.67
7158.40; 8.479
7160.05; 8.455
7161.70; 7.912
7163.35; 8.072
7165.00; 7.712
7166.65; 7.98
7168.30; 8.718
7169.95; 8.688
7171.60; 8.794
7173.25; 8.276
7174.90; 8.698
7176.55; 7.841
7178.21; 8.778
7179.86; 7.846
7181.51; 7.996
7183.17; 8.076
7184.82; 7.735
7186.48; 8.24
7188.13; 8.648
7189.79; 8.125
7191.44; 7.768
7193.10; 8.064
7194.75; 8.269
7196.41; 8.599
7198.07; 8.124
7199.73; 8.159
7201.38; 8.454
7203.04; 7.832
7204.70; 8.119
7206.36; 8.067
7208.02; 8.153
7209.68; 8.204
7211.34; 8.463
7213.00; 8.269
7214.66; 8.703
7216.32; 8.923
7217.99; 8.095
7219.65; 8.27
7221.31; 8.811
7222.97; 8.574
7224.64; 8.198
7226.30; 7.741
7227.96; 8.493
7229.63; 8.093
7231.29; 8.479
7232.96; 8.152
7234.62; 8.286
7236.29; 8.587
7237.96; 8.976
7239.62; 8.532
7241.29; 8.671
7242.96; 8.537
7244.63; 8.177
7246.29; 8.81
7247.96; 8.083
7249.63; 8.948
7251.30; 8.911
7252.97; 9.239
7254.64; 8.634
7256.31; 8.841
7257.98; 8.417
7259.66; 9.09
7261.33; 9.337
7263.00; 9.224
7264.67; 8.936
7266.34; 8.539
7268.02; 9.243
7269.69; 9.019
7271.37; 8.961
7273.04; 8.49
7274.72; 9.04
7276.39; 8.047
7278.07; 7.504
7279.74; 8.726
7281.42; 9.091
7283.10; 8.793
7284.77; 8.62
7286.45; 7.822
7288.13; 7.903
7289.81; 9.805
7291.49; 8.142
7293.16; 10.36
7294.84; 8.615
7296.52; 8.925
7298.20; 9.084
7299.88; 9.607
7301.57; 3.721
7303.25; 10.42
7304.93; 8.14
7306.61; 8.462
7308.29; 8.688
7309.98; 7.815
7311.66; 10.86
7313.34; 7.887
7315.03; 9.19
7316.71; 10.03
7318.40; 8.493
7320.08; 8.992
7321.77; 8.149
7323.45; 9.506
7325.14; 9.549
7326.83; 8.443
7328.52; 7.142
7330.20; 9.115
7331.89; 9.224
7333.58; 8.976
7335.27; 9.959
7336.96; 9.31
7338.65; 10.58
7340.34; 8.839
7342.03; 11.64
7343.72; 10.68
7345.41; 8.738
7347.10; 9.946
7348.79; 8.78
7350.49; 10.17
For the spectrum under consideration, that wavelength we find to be 7237.96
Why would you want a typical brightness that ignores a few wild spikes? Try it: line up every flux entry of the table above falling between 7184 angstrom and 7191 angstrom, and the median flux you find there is 8.18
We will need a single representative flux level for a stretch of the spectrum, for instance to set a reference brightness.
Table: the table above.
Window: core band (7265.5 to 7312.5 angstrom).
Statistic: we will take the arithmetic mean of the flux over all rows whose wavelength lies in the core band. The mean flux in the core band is 8.66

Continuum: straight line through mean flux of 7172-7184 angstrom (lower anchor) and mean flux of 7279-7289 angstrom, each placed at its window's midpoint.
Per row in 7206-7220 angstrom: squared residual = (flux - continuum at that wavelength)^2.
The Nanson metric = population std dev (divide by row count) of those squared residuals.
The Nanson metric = 0.11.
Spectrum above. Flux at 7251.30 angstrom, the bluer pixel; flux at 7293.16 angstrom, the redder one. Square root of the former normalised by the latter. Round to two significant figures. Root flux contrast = 0.93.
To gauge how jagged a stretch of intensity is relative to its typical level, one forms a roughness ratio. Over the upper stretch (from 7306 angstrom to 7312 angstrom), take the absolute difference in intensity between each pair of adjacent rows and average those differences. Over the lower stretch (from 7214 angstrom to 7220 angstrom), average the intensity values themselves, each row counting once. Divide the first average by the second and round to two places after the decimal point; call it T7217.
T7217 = 0.16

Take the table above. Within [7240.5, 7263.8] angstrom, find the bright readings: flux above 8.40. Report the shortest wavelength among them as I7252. 7241.29 angstrom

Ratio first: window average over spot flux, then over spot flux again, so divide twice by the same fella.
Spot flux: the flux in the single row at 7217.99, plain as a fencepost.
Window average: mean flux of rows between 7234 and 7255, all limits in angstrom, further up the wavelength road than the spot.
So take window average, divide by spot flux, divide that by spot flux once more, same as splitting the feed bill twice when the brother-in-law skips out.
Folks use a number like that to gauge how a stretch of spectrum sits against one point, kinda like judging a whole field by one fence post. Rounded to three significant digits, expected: 0.132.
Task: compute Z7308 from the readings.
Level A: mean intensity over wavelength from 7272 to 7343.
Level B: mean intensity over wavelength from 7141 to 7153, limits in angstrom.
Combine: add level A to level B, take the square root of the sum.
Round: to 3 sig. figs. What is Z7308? 4.15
